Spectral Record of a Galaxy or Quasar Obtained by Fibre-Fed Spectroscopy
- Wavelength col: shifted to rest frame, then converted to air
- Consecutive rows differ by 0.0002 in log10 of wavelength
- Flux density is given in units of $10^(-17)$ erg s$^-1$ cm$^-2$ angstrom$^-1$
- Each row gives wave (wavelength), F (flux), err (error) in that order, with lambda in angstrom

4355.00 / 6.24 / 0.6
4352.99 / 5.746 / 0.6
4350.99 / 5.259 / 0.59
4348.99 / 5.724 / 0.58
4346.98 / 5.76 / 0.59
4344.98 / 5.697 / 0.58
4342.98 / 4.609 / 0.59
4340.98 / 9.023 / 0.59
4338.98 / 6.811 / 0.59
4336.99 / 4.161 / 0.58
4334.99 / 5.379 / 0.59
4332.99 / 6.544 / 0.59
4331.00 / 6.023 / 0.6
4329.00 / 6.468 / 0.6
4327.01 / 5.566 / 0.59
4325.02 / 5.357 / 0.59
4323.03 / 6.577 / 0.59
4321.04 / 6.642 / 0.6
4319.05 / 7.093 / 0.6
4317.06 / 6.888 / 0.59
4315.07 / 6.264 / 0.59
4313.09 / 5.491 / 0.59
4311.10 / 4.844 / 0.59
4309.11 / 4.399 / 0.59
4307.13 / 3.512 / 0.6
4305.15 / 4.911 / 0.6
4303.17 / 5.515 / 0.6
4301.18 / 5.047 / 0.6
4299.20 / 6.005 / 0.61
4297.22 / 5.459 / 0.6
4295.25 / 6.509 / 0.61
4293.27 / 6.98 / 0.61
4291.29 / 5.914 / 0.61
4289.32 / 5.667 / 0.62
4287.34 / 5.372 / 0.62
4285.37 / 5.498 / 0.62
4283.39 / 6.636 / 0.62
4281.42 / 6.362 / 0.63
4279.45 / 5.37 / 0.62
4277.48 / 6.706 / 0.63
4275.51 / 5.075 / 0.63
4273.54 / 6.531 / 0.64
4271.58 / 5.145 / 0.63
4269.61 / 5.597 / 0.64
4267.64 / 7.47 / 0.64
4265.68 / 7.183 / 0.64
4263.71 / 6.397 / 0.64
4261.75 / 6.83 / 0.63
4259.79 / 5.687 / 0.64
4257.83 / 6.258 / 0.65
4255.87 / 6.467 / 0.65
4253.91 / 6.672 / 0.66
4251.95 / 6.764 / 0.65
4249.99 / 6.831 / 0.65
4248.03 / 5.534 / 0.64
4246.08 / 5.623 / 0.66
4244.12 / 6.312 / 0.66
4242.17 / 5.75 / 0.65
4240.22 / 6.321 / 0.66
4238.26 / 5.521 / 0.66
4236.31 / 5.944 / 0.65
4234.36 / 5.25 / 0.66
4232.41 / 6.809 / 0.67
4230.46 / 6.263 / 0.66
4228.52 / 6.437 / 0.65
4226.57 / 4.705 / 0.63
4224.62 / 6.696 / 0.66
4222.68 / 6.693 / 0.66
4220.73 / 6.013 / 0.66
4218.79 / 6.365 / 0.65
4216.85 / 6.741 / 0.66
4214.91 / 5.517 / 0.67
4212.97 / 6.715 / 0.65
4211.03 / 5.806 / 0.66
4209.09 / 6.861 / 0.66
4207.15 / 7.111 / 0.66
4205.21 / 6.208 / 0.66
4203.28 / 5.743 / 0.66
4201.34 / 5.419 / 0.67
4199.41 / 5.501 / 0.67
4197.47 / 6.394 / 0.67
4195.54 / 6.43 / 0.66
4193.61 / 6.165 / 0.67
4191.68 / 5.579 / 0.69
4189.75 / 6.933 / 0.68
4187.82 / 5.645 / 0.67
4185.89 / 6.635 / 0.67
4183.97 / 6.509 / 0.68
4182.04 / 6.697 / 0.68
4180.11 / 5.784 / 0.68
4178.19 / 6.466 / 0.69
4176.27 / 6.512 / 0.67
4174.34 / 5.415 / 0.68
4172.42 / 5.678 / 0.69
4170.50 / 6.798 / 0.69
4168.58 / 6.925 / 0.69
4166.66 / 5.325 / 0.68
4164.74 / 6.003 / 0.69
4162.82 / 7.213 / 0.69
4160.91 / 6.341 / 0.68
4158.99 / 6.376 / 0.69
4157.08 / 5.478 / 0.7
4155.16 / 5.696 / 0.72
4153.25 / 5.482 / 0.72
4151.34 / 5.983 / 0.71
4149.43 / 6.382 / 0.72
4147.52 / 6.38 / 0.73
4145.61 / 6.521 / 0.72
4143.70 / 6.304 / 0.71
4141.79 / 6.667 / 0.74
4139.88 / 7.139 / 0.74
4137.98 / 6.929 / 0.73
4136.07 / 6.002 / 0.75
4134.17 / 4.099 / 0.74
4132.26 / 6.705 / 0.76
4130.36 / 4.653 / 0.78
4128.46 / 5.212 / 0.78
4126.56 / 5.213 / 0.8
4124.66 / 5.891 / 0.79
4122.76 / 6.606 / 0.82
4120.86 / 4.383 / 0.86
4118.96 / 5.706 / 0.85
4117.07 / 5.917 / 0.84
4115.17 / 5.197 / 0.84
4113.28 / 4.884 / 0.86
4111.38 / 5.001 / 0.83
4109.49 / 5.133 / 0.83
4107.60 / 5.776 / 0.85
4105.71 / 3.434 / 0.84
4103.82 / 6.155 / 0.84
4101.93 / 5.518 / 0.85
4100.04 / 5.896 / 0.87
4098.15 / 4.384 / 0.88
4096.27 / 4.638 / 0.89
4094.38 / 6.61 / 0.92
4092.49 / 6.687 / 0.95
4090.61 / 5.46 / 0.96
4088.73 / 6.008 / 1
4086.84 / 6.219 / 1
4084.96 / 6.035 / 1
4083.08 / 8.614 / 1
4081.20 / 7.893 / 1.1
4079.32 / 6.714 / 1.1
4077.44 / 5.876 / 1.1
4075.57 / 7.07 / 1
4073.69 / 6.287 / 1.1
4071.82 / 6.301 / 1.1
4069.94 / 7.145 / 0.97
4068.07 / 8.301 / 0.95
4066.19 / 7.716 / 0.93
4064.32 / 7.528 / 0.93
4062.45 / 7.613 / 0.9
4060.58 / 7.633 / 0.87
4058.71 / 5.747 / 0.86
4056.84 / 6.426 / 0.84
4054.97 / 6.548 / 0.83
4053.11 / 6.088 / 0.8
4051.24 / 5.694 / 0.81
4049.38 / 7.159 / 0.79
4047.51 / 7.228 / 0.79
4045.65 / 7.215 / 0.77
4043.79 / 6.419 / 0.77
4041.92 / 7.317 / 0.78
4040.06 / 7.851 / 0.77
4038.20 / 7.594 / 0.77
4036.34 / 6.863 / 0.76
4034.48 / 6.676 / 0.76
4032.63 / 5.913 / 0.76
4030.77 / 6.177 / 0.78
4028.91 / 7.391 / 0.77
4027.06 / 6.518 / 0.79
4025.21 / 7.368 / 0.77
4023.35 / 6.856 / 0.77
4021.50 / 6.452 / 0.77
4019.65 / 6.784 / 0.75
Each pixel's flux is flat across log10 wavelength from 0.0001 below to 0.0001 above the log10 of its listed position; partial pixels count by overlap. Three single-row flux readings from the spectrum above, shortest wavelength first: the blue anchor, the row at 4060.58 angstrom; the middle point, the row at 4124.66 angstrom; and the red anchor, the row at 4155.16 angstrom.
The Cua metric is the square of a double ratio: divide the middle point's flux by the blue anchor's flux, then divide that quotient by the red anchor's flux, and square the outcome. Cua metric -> 0.0184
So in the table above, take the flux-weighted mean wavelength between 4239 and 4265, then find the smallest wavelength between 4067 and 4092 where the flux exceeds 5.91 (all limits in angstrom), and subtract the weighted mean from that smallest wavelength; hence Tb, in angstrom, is -184.1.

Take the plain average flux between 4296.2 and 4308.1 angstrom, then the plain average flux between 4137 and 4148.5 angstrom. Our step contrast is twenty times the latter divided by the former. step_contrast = 26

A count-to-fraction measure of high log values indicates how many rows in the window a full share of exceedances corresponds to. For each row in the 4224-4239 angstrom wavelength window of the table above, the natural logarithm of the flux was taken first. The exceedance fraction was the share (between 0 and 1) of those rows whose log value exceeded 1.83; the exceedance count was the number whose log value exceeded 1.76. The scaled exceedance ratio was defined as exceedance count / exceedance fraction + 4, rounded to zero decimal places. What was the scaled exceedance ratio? 14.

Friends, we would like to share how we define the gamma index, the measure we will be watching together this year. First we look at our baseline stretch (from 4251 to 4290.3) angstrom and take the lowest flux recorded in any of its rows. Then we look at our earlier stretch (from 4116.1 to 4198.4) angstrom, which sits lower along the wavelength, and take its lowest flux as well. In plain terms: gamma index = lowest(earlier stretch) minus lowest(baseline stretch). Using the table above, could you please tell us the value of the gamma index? -1.0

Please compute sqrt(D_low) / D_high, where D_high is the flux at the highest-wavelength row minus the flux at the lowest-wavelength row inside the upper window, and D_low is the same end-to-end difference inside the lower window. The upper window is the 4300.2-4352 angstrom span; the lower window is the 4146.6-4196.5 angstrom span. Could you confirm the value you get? 1.1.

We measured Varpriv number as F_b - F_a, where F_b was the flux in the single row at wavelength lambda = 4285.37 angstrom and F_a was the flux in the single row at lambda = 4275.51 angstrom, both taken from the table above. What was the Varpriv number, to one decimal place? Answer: 0.4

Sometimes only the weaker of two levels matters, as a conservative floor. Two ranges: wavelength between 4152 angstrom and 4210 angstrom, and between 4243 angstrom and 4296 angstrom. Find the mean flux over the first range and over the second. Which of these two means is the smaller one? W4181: 6.18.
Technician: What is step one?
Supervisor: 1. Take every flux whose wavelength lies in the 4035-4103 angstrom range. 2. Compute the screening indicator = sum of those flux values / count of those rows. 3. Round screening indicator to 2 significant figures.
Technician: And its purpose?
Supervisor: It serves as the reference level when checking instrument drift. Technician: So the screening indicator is 6.7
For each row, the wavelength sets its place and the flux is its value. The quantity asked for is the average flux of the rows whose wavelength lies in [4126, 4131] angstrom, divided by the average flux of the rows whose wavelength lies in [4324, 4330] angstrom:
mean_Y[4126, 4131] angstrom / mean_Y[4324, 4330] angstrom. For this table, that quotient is 0.87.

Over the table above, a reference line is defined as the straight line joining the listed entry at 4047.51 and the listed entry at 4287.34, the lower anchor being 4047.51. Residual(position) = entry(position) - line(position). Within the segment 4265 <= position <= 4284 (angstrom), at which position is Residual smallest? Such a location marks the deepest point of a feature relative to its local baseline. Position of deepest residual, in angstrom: 4275.51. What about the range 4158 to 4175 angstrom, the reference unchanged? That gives 4166.66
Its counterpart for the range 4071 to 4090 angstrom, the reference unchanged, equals 4077.44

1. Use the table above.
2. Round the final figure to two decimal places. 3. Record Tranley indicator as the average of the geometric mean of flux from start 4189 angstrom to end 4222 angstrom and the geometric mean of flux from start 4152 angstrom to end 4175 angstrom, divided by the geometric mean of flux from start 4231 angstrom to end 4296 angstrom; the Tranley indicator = 1.00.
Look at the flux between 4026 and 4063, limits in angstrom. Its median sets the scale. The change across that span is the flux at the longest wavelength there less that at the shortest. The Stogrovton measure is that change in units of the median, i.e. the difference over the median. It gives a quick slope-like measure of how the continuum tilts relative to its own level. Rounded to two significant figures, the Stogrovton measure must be 0.16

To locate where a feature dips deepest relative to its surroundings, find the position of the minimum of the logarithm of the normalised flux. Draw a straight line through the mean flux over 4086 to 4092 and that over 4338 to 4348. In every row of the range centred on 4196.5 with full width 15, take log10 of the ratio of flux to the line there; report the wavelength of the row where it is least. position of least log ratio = 4201.34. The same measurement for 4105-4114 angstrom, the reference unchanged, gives 4105.71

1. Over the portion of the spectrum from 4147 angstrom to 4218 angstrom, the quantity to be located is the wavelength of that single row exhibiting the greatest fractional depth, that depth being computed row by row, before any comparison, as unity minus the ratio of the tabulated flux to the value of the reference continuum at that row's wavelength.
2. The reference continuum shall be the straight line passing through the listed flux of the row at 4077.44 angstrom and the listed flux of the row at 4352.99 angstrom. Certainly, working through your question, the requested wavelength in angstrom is 4166.66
